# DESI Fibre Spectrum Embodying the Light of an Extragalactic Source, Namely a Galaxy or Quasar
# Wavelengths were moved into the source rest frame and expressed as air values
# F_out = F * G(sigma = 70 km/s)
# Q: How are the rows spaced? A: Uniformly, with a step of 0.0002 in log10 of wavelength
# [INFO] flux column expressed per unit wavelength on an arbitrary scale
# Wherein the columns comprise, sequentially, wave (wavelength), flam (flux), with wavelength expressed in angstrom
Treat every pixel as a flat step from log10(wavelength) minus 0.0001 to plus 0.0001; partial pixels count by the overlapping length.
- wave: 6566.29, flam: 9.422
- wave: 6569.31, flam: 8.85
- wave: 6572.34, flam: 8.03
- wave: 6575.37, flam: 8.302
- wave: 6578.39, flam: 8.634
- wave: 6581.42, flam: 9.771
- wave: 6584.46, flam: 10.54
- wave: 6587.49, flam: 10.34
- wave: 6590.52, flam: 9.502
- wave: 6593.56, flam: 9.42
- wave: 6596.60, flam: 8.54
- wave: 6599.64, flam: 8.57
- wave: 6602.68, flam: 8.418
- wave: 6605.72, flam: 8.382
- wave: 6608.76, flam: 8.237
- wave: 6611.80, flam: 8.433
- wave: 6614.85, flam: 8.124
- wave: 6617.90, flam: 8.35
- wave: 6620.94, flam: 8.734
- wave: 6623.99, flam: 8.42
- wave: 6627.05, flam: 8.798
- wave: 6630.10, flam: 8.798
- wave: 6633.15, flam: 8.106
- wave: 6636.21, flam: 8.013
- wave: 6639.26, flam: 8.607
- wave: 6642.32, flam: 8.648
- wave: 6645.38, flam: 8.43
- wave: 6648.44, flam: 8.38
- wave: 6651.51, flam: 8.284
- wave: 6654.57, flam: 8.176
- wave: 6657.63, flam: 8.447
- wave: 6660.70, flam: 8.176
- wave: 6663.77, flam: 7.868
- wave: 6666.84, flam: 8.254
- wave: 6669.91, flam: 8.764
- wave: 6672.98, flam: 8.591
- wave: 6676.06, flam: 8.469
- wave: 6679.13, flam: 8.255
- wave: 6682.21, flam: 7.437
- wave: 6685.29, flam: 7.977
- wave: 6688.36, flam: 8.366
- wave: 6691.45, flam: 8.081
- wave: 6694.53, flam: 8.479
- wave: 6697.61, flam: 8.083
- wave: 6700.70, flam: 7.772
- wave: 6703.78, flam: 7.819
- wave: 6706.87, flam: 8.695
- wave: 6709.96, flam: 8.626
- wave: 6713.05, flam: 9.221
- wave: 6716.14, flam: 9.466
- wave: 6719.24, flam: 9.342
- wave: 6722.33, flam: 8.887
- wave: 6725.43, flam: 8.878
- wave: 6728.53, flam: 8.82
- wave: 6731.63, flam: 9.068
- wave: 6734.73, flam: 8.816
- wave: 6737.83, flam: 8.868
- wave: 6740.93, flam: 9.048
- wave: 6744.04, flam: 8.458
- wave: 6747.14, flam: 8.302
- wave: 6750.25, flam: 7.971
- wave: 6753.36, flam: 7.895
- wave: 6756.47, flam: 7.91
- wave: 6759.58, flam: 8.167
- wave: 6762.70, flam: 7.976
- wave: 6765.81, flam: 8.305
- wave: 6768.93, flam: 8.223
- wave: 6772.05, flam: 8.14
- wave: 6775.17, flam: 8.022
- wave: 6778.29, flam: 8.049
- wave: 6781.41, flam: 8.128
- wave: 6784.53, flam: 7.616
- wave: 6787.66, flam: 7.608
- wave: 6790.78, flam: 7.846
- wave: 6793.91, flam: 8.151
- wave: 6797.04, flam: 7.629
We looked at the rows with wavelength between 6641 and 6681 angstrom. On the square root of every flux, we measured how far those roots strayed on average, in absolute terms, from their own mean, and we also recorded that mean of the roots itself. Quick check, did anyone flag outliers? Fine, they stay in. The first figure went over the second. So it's 0.011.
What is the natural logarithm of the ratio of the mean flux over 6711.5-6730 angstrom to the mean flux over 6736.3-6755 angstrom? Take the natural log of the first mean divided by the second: 0.08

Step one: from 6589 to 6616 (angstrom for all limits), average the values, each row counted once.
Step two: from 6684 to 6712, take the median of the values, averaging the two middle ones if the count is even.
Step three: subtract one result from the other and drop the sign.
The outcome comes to 0.5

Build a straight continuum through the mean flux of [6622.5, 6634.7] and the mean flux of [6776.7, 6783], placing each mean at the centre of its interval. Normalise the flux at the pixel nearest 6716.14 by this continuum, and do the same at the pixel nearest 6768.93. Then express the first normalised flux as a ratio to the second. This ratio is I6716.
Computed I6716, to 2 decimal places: 1.13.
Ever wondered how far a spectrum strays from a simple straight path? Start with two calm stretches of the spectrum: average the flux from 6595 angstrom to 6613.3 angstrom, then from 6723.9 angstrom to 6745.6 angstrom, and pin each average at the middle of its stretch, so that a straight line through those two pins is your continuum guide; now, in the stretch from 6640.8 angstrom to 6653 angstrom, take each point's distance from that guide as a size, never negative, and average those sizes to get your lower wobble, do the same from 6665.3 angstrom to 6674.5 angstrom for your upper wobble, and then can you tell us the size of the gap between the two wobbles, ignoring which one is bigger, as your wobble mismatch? 0.0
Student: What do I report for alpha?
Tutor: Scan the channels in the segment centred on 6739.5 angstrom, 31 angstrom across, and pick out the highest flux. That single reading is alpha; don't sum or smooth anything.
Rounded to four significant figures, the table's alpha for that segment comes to 9.068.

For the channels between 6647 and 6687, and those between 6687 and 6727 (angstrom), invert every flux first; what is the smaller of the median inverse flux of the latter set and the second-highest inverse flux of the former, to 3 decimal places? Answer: 0.116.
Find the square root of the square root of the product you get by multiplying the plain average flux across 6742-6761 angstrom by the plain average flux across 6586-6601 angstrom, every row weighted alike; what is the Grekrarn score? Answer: 2.95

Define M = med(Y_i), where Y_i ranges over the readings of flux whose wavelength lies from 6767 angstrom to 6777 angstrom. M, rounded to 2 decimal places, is 8.14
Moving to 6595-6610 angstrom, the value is 8.42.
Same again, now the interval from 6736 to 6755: 8.38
